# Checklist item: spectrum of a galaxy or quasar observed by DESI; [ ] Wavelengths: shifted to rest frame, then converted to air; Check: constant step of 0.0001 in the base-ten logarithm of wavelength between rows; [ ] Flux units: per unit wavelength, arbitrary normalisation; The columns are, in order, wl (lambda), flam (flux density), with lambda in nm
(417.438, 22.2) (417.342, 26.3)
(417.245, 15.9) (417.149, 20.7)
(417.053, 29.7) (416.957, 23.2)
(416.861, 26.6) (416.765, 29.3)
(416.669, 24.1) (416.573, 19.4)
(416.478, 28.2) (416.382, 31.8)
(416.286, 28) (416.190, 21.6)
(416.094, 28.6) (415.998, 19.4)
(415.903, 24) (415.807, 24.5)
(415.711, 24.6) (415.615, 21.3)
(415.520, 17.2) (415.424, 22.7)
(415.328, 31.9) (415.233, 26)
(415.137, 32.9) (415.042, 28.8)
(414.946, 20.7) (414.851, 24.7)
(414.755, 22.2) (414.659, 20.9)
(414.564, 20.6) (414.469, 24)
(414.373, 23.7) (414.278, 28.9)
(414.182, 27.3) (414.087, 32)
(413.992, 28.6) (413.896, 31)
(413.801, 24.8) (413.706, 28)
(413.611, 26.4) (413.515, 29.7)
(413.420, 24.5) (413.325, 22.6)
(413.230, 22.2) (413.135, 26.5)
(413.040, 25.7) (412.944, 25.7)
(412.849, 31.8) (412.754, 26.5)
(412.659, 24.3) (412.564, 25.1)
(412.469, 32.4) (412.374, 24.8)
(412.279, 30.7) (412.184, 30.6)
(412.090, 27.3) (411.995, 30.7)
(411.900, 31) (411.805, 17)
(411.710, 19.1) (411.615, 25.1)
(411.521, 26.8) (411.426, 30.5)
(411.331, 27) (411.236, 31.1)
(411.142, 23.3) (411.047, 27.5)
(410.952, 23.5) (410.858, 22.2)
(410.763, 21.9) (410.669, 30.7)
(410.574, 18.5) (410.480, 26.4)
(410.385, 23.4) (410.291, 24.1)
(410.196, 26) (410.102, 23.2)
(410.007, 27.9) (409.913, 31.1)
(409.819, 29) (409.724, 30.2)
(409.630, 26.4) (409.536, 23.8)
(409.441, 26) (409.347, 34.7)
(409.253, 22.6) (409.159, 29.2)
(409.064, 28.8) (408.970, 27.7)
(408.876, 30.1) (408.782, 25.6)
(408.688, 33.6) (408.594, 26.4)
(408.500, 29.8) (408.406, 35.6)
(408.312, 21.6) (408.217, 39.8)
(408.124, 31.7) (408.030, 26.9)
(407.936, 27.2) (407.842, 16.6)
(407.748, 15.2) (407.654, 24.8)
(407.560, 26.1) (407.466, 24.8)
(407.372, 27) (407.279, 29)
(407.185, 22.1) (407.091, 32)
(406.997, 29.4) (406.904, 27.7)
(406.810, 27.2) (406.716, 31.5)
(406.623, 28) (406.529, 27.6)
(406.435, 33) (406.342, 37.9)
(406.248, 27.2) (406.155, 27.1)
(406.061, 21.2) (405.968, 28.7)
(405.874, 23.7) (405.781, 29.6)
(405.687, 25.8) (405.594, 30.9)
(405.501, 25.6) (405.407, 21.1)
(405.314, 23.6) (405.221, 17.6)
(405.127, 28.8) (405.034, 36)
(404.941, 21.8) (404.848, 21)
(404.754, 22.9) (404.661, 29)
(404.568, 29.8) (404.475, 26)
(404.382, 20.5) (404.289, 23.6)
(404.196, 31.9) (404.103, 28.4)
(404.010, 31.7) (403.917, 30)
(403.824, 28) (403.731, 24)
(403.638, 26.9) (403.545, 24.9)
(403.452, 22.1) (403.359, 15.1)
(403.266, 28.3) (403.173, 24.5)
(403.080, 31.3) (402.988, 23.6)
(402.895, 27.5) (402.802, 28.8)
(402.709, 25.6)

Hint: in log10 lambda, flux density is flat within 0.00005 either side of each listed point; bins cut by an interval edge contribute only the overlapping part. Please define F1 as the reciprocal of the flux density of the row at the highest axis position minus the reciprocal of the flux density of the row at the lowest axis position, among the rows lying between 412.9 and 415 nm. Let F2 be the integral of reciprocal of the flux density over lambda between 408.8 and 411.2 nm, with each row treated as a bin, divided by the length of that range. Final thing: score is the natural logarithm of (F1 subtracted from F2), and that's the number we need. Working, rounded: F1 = 0.009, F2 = 0.0387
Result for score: -3.5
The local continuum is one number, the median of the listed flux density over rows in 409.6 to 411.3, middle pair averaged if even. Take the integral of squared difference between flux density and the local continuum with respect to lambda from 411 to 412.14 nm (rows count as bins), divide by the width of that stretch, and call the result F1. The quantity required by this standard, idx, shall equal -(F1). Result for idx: -20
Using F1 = 20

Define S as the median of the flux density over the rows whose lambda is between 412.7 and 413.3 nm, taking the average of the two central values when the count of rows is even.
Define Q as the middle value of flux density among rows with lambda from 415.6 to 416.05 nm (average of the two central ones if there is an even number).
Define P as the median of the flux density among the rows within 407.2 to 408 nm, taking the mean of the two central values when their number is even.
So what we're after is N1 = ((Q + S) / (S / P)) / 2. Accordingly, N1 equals 24.4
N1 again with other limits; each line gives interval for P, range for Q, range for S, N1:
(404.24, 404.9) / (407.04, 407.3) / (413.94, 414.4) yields 23.8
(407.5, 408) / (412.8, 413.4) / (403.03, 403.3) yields 23.7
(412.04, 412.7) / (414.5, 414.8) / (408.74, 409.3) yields 23.7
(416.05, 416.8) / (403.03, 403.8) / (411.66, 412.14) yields 26.8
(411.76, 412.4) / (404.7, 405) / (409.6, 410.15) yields 27.0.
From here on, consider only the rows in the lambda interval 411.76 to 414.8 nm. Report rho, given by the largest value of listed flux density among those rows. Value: 32.4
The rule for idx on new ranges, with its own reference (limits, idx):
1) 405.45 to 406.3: -9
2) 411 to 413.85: -13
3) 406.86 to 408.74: -34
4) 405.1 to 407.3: -20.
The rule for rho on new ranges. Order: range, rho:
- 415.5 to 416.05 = 24.6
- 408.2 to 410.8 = 39.8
